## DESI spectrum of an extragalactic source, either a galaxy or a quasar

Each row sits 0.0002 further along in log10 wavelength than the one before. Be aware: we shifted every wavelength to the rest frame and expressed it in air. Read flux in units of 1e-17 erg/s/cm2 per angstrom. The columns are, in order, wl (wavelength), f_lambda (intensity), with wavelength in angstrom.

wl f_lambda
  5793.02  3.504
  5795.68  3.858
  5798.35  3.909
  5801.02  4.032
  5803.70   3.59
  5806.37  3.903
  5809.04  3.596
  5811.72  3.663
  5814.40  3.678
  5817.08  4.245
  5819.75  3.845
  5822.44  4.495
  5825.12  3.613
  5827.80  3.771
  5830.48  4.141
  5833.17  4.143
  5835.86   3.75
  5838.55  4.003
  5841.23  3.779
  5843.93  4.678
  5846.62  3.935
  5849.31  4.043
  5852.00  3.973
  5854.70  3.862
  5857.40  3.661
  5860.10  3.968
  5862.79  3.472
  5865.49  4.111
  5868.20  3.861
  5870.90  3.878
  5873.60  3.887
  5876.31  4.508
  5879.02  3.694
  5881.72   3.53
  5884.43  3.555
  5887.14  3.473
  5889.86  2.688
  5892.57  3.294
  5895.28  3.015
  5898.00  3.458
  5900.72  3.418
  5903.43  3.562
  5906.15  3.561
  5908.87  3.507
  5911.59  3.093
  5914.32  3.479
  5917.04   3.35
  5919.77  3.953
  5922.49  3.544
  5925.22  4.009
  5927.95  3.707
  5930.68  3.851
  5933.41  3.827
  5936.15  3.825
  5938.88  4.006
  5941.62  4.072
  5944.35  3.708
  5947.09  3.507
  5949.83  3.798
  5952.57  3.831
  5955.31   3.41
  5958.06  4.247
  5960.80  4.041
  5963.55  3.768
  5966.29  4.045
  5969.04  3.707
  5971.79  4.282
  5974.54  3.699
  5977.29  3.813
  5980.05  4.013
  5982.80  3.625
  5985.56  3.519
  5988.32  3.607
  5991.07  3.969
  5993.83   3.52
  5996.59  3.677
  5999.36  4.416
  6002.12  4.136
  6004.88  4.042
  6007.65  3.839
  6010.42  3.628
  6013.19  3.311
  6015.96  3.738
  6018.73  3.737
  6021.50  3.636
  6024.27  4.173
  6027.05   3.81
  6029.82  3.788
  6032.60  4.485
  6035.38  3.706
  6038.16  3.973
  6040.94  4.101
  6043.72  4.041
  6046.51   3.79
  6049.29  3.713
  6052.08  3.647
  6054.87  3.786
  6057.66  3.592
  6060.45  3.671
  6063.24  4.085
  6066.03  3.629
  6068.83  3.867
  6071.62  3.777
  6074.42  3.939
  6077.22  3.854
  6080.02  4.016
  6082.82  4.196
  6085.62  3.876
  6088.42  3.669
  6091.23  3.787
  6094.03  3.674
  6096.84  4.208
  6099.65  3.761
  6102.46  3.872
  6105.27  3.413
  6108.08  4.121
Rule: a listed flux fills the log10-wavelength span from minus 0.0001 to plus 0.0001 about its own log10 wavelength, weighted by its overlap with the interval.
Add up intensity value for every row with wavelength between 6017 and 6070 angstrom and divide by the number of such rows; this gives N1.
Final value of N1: 3.85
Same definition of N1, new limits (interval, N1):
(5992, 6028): 3.82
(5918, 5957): 3.79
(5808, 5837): 3.90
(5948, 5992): 3.84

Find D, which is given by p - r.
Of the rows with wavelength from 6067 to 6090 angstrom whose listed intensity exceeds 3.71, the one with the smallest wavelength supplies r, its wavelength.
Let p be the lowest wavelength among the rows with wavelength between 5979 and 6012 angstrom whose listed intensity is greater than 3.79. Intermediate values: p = 5980.05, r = 6068.83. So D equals -88.8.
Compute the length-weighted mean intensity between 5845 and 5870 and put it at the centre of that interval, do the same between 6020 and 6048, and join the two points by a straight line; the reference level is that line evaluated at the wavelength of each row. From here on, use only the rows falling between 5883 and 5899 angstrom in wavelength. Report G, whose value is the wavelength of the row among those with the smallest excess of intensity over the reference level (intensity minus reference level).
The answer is 5889.86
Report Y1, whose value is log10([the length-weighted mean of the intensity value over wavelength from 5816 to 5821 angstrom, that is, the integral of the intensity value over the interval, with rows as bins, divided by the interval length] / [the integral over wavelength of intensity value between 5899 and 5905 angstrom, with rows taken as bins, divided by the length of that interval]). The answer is 0.06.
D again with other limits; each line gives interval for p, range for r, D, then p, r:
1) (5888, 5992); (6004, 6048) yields -85.1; 5919.77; 6004.88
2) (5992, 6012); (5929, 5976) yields 68.7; 5999.36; 5930.68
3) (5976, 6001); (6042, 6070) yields -66.4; 5977.29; 6043.72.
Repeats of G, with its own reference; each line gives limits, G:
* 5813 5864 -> 5862.79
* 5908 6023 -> 5911.59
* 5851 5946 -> 5889.86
